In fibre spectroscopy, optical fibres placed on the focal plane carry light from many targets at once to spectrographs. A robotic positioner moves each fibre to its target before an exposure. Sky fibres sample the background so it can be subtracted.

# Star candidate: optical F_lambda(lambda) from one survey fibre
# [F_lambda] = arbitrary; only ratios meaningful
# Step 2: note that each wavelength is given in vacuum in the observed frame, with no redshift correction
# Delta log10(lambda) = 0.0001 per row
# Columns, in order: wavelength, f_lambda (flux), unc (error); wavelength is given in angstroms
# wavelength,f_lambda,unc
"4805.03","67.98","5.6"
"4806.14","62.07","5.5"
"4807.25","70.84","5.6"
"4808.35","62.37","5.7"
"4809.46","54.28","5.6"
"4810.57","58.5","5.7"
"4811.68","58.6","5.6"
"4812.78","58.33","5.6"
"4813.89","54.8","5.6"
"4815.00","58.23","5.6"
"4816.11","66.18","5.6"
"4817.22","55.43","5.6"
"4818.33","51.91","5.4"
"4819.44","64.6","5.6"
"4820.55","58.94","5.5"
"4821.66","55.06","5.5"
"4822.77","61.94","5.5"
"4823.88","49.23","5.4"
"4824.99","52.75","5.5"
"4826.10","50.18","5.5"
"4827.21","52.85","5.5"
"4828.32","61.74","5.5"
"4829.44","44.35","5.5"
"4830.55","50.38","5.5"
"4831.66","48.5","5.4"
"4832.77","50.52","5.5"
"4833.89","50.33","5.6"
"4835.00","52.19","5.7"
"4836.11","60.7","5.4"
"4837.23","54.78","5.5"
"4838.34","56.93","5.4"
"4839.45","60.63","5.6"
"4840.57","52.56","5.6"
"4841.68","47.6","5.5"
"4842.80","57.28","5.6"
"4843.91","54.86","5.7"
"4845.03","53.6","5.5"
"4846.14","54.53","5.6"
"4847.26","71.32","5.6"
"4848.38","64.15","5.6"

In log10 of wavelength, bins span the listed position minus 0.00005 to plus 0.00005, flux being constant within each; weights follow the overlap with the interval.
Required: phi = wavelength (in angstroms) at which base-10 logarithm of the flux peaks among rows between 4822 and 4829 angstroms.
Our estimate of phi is 4822.77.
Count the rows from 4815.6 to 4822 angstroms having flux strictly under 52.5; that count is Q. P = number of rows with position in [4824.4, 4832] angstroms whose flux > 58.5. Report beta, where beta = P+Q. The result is 2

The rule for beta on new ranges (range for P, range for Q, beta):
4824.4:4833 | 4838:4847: 2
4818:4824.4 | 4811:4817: 3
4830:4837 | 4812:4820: 2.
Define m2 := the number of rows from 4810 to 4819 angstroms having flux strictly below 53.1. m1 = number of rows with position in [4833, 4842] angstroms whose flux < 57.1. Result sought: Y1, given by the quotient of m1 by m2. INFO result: 6.0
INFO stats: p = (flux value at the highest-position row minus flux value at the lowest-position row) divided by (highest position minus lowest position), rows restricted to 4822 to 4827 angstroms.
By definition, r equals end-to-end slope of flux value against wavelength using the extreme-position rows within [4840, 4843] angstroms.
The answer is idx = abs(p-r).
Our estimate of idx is 5.6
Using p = -3.5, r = 2.12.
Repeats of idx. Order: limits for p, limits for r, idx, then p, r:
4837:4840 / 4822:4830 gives 5.3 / 2.6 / -2.64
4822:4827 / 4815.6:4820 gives 3.1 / -3.5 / -0.47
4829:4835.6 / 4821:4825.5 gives 2.1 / 1.4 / -0.69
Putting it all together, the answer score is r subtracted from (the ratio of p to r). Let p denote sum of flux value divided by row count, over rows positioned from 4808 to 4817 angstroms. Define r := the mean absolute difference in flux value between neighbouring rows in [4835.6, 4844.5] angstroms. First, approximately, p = 59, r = 5.3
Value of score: 6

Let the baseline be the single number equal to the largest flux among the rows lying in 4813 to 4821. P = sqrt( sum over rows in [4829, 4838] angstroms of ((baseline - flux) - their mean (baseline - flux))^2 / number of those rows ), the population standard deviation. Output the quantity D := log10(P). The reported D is 0.65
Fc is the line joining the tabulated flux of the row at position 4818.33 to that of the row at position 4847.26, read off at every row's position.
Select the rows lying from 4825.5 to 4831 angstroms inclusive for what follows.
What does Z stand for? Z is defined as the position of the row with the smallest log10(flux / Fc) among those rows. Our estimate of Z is 4829.44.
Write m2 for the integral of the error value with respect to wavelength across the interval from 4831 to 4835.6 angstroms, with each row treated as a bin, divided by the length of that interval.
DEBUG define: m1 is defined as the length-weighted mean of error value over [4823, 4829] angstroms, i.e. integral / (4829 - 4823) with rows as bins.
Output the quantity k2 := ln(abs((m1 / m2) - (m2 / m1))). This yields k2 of -3.62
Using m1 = 5.48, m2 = 5.55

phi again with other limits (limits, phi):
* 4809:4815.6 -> 4811.68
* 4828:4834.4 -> 4828.32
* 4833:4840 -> 4836.11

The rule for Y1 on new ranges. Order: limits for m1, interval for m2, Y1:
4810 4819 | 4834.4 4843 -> 1.0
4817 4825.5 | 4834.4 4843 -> 1.7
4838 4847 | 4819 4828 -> 1.5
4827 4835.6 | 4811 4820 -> 7.0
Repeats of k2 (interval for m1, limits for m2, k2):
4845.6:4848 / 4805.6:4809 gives -4.92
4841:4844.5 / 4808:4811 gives -3.96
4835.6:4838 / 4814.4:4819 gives -3.26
